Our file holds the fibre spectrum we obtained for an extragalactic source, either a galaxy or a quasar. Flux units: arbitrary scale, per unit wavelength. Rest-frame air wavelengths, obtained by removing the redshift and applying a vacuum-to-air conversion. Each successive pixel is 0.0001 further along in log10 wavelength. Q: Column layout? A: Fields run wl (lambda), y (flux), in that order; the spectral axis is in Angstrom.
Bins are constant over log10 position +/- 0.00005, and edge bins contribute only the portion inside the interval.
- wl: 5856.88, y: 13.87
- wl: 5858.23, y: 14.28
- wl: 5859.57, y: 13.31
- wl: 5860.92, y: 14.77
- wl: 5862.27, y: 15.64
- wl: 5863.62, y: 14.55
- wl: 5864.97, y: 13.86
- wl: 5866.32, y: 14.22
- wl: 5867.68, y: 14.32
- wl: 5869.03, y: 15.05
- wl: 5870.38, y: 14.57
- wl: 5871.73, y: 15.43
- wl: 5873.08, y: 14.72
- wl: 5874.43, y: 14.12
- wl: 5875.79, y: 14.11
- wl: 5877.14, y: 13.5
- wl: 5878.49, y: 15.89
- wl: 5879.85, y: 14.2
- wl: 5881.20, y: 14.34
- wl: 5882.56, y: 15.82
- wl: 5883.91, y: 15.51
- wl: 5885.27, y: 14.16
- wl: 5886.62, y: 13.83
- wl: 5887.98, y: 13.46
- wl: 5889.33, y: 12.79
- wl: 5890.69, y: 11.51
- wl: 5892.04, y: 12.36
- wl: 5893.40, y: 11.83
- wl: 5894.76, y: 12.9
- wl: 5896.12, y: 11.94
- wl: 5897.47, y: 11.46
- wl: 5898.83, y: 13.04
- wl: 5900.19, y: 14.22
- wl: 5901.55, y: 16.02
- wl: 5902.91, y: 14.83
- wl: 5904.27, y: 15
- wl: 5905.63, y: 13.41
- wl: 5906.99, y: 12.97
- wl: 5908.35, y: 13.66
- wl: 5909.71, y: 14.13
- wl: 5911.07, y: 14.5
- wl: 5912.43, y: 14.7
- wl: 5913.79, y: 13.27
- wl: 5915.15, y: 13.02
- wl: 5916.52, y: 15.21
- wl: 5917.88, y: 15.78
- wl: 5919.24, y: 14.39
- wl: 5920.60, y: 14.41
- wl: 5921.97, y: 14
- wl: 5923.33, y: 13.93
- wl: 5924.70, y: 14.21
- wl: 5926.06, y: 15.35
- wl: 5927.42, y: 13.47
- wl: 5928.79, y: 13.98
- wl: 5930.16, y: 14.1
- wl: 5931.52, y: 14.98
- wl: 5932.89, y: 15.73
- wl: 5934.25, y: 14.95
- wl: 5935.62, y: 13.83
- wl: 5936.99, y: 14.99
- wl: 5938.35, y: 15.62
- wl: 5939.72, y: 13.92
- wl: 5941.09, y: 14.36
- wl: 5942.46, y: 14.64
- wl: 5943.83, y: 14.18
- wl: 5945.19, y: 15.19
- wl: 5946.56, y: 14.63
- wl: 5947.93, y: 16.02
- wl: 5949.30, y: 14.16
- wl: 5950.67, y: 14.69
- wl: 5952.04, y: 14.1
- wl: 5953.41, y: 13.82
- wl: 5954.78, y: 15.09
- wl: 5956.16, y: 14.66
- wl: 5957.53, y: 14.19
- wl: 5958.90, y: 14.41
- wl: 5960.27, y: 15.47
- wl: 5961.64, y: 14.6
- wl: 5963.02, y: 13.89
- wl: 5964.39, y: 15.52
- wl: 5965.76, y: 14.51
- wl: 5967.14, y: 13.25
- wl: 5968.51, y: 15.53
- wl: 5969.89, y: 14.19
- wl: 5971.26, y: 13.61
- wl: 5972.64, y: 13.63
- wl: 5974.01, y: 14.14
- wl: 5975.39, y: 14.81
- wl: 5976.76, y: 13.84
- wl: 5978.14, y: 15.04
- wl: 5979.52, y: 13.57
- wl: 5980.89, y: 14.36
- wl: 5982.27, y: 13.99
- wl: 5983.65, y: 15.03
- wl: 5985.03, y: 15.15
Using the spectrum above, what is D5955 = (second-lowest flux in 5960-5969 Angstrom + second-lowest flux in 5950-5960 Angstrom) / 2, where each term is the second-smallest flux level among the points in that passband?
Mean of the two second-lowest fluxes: 14.0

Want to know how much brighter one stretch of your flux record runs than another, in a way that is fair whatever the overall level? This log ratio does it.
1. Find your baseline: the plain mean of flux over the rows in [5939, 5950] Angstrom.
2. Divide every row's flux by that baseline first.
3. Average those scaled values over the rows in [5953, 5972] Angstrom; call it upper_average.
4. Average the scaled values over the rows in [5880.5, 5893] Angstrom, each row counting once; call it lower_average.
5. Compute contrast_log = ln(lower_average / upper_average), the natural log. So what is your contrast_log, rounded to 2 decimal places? -0.05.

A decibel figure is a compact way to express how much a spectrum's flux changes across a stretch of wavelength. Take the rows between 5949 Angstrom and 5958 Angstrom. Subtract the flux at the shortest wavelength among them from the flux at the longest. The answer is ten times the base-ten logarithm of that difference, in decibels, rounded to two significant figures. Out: -15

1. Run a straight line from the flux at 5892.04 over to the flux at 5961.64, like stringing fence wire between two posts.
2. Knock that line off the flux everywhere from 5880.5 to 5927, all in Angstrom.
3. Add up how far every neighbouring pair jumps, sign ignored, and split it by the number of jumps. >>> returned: 0.82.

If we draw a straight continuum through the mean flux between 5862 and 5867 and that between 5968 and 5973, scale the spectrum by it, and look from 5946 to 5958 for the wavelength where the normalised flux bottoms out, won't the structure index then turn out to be 5953.41 Angstrom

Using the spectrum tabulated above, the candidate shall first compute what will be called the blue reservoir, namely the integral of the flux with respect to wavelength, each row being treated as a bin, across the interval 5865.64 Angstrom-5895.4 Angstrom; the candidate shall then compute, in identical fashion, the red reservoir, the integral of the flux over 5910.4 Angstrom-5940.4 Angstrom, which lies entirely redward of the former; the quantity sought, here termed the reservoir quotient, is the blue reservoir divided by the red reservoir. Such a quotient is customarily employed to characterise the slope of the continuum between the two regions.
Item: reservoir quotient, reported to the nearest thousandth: 0.962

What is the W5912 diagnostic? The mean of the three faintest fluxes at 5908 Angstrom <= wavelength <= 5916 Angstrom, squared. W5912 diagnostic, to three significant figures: 177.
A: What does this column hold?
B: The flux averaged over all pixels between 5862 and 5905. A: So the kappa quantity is 14.0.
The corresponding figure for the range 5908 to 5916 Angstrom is 13.9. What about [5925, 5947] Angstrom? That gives 14.6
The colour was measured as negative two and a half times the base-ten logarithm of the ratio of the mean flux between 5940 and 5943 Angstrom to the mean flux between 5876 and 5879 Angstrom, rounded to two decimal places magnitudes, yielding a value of 0.01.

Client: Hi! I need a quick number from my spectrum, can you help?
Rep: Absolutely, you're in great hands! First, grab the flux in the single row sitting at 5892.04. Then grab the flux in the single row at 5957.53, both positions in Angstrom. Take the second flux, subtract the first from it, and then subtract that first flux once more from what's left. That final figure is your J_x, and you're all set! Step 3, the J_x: -10.5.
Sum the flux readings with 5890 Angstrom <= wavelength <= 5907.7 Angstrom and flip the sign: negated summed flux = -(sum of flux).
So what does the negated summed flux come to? -171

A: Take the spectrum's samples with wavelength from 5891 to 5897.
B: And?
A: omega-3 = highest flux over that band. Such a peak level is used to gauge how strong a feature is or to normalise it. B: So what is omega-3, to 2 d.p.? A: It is 12.90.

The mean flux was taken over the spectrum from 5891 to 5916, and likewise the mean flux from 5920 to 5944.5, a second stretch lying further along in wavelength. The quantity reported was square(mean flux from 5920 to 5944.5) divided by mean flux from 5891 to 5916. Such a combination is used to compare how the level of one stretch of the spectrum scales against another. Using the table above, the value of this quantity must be 15.5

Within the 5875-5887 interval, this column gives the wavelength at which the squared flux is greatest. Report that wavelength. 5878.49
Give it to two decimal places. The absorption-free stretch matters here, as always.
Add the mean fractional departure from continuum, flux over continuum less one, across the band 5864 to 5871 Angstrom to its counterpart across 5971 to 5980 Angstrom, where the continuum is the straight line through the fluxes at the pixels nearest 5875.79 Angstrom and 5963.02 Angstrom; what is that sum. 0.04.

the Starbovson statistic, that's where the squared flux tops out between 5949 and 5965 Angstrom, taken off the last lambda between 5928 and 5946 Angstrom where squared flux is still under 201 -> -24.7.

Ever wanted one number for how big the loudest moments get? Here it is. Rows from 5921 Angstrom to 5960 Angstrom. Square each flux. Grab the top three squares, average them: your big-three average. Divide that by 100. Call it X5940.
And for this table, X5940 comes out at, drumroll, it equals 2.49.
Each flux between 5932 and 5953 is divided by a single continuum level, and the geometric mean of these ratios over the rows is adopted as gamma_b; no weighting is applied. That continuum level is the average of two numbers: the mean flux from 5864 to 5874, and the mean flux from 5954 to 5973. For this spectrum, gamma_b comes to 1.01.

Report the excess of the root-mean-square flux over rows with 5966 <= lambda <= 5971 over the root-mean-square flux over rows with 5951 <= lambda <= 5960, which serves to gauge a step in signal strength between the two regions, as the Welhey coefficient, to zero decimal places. 0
